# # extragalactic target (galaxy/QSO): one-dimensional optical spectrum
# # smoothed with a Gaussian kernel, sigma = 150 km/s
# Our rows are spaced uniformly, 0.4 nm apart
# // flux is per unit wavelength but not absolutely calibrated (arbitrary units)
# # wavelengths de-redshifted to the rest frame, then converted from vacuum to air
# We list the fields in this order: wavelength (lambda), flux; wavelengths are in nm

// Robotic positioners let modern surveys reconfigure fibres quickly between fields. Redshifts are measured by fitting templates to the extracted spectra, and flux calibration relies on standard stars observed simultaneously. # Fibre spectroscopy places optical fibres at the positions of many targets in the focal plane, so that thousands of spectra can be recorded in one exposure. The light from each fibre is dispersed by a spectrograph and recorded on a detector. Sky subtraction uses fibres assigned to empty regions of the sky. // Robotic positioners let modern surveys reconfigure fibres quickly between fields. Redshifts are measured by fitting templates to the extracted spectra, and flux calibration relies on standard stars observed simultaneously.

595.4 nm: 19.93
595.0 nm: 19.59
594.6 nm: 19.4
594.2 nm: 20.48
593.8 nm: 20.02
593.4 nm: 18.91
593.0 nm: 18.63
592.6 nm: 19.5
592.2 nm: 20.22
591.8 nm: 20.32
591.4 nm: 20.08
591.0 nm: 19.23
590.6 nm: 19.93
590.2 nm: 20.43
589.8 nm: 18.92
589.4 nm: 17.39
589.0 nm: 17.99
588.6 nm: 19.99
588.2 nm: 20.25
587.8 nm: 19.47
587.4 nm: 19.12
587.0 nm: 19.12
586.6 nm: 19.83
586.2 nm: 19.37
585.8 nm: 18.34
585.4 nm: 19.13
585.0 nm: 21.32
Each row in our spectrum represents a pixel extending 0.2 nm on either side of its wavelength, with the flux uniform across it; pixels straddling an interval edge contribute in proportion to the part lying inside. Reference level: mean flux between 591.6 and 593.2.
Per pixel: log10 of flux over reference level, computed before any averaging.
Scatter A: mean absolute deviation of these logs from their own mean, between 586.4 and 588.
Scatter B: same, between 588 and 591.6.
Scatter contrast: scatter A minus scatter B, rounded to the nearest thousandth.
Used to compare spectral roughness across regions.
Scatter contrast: -0.014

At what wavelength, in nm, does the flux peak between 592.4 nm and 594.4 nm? 594.2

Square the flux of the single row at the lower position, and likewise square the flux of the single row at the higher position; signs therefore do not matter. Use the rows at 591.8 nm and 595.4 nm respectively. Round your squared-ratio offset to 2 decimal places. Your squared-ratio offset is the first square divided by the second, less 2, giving -0.96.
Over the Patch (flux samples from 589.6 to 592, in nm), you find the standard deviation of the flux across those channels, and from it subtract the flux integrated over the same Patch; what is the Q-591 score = -47.0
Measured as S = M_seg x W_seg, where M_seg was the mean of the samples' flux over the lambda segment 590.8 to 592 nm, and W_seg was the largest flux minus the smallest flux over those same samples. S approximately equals 22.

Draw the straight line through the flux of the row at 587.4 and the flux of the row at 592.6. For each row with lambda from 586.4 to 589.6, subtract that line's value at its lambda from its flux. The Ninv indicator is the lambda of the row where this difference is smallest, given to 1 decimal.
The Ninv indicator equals 589.4 nm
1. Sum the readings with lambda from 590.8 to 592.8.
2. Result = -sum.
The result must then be -99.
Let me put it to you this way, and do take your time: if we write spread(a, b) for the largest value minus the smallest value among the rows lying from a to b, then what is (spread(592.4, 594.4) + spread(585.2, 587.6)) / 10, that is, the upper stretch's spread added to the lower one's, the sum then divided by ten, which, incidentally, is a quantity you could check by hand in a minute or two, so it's 0.33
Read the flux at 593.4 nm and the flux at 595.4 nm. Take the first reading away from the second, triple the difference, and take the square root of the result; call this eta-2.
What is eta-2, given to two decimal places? 1.75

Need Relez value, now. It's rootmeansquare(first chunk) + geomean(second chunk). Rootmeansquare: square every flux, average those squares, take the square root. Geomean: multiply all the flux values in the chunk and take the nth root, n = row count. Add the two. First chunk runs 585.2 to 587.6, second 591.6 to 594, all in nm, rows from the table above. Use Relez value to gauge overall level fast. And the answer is 38.7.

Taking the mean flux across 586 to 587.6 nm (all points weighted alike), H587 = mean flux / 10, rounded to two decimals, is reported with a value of 1.94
